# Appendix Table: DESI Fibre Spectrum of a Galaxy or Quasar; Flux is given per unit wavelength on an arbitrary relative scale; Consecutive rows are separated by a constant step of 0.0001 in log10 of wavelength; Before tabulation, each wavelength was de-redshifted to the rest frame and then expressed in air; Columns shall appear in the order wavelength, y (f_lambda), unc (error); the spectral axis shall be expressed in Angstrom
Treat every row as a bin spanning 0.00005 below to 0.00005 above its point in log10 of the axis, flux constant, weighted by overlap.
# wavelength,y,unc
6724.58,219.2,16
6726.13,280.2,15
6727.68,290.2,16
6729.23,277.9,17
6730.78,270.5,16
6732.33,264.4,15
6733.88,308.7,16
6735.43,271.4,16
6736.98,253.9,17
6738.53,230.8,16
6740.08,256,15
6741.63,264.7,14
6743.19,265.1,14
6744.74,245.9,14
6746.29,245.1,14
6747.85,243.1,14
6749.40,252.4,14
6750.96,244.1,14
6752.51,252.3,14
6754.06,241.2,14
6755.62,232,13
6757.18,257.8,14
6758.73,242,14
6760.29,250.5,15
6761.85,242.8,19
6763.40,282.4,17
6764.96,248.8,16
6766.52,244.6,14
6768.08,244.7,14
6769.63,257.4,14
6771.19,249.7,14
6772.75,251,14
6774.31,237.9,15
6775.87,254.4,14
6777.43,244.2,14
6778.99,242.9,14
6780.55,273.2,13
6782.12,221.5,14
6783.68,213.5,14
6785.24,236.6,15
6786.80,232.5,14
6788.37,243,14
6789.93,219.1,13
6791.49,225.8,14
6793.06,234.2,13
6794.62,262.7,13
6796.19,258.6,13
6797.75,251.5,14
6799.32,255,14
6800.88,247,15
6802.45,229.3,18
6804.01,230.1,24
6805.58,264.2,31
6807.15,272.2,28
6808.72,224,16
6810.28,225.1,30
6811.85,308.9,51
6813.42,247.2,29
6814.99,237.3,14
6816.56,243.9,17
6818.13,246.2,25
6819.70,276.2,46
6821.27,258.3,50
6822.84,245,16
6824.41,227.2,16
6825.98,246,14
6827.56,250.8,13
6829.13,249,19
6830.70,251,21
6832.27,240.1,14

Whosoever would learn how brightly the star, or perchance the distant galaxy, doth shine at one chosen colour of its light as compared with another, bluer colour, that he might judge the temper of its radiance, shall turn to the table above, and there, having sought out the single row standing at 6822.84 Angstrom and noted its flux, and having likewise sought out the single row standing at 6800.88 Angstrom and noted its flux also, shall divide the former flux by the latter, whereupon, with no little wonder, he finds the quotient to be 0.99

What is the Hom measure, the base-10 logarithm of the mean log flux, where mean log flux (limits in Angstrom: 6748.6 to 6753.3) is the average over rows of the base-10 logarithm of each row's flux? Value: 0.380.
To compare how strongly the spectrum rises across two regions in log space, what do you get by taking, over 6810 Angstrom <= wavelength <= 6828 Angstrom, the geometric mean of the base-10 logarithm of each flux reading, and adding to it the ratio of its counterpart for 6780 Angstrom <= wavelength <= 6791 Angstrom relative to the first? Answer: 3.39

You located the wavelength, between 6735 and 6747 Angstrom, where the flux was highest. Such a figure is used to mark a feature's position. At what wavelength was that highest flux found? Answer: 6735.43 Angstrom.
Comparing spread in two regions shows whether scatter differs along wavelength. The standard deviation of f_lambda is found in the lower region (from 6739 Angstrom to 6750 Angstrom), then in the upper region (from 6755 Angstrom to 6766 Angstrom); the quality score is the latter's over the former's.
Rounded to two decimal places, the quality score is 1.75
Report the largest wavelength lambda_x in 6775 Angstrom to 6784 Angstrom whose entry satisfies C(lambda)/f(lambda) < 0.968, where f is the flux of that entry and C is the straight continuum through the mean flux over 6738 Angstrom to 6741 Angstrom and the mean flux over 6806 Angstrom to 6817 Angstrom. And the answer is 6780.55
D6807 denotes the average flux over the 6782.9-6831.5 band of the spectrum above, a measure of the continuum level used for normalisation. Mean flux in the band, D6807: 246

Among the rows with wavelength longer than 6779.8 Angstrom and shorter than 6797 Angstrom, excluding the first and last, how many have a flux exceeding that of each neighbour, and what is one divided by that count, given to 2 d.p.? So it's 0.33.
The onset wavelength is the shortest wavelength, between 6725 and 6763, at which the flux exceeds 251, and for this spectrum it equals 6726.13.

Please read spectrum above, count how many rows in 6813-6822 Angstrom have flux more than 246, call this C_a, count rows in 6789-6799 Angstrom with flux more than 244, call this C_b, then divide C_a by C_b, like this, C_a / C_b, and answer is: 1.33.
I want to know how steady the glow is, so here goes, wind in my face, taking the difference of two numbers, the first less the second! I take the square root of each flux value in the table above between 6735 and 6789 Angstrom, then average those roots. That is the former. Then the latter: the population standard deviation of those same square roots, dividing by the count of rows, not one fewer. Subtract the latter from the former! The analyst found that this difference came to 15.3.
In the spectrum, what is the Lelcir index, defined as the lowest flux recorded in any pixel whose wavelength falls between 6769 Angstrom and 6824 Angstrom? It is 213.5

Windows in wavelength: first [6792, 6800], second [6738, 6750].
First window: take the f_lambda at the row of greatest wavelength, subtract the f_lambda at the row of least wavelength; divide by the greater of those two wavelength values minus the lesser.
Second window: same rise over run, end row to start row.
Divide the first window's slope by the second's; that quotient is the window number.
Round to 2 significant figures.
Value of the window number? 1.7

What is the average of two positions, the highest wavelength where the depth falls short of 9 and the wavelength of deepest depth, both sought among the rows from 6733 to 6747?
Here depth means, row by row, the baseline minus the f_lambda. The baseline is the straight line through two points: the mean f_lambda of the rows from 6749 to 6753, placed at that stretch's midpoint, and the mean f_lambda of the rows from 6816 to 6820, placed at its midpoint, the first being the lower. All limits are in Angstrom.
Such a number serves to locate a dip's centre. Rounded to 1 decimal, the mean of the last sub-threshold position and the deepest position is 6742.4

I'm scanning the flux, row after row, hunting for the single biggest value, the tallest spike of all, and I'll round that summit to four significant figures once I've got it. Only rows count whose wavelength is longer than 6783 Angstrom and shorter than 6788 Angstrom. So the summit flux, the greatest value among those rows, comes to 236.6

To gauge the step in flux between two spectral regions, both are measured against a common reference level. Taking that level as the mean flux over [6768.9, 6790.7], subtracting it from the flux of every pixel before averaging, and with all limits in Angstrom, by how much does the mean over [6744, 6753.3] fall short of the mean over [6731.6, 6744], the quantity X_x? 17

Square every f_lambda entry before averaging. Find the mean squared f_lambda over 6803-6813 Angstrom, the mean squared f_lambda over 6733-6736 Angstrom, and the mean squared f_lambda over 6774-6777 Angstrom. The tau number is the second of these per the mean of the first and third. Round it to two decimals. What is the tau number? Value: 1.34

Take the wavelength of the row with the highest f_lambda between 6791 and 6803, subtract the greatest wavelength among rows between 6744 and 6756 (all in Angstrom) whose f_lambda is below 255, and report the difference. 39.0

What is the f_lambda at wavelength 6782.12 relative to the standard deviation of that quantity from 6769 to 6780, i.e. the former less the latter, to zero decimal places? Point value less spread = 215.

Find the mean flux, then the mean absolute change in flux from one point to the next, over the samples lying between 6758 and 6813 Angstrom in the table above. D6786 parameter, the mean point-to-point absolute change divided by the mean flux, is 0.068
